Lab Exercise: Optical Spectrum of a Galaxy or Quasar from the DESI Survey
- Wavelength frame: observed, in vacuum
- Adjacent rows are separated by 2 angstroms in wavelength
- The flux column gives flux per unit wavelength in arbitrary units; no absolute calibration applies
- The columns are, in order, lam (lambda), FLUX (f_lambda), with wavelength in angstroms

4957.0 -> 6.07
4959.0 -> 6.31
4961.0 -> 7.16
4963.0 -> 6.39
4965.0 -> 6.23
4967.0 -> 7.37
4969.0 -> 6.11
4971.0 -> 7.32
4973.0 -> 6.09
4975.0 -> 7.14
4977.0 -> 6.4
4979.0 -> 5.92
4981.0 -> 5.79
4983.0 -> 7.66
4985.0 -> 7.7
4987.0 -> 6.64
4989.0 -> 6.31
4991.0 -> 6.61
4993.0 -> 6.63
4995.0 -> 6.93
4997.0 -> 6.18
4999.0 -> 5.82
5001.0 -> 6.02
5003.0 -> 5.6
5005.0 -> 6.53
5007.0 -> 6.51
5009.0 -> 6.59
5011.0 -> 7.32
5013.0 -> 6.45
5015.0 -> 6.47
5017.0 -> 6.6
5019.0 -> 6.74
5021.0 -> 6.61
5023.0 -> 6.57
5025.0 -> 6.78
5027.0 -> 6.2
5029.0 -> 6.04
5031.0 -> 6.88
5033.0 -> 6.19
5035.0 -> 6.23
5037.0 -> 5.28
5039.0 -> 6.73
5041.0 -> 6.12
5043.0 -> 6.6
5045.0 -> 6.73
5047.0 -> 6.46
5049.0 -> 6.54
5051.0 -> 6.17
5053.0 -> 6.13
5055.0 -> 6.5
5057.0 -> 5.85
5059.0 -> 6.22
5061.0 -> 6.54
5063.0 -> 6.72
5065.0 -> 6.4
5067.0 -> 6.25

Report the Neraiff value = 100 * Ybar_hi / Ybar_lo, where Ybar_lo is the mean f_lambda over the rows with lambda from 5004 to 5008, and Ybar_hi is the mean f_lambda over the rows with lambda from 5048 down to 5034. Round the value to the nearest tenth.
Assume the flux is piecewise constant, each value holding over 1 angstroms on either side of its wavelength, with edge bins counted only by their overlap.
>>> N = 96.7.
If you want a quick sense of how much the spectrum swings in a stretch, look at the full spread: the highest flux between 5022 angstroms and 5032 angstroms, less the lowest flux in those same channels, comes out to 0.84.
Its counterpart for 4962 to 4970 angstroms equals 1.26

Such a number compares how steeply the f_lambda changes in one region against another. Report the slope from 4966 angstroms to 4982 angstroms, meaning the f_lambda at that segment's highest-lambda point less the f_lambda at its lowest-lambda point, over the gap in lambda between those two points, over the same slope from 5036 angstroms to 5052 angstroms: -1.8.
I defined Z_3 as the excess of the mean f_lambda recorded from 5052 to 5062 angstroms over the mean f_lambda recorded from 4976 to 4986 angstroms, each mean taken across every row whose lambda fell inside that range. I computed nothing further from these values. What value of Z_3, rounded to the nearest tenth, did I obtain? -0.4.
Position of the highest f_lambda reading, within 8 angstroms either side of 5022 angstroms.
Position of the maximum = 5025.0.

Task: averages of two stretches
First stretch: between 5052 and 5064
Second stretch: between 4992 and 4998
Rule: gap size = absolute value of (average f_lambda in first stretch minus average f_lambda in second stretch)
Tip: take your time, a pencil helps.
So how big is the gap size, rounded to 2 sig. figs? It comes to 0.25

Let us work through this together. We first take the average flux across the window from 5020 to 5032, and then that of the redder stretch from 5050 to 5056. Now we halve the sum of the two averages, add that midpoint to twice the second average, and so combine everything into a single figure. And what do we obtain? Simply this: 18.9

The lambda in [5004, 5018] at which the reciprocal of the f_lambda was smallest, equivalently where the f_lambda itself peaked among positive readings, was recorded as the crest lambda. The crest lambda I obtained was 5011.0 angstroms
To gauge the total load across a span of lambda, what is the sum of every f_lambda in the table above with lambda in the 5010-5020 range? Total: 33.6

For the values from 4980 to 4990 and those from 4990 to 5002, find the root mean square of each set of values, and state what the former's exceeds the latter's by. 0.5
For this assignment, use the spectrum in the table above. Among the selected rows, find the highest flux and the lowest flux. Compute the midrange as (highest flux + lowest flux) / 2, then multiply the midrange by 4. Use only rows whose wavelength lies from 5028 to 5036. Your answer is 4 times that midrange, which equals 25.8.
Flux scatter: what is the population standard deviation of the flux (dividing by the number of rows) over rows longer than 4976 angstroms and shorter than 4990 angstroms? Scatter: 0.71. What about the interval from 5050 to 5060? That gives 0.21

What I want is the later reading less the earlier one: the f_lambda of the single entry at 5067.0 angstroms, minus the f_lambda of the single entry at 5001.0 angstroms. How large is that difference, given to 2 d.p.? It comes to 0.23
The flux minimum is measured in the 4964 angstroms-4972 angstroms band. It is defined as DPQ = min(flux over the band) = 6.11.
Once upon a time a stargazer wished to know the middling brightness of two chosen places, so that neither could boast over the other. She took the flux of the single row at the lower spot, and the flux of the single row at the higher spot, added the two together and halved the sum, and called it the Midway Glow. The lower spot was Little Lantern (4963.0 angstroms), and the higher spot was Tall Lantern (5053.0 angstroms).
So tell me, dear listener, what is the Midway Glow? 6.26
